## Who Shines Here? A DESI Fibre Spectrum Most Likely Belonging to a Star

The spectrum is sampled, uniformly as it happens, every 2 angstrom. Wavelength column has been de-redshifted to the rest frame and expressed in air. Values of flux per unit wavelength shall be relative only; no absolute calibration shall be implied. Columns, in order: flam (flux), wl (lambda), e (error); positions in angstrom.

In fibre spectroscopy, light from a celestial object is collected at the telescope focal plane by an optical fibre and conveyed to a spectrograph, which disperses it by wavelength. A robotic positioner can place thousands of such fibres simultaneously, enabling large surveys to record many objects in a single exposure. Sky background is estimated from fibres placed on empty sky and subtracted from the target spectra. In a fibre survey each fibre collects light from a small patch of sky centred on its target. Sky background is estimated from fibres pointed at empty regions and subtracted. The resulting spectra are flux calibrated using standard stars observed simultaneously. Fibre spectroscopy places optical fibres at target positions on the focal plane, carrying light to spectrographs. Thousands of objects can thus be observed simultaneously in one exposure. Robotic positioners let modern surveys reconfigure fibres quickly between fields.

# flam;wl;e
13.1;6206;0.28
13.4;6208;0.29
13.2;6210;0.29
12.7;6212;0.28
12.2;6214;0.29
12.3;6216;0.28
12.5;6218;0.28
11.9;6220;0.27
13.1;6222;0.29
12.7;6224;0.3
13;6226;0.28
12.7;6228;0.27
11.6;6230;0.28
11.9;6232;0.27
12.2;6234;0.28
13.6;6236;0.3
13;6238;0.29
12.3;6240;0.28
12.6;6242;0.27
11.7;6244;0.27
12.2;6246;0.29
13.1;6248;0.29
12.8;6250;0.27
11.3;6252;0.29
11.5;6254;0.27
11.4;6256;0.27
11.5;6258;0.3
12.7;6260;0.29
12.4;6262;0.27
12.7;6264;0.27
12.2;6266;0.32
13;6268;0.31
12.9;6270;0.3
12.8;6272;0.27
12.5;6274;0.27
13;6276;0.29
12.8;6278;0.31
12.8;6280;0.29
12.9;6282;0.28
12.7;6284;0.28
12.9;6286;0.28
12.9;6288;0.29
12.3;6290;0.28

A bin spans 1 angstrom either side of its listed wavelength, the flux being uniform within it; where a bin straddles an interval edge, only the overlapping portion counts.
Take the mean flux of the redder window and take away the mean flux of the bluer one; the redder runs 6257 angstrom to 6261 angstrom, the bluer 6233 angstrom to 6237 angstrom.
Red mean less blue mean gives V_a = -0.8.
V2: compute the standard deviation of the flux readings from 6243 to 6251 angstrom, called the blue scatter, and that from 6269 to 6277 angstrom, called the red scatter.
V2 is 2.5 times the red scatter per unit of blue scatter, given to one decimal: 0.9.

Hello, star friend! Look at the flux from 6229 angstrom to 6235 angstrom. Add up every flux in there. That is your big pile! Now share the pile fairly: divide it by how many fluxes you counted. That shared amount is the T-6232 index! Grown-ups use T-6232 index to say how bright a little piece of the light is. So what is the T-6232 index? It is 11.9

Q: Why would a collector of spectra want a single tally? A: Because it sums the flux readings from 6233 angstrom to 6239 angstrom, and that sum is 38.8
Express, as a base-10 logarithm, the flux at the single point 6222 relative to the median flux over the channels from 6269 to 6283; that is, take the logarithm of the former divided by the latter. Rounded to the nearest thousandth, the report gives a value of 0.010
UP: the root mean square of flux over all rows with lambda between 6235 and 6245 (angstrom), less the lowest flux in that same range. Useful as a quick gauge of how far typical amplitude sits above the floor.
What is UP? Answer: 1.0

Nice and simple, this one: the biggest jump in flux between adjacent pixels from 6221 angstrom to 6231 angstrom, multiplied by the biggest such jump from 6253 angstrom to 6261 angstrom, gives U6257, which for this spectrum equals 1.3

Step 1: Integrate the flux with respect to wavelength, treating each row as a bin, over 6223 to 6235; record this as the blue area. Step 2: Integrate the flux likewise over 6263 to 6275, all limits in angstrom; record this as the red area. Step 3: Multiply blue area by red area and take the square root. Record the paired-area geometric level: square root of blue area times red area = 150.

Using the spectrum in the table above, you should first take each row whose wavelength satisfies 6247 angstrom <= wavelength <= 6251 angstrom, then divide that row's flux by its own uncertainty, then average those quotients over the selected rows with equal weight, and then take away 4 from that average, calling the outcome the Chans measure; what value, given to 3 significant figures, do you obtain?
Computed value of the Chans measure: 42.3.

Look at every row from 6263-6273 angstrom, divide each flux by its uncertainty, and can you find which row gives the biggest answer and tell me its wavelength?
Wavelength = 6272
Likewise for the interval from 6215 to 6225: 6222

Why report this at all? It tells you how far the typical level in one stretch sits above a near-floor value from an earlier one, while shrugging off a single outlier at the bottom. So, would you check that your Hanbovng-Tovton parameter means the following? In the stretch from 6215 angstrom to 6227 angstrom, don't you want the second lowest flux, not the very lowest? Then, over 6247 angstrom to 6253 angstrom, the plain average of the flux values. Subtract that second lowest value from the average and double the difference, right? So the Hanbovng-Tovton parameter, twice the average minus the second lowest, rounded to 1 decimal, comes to 0.2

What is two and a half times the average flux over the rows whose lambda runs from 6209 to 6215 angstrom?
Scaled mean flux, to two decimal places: 31.75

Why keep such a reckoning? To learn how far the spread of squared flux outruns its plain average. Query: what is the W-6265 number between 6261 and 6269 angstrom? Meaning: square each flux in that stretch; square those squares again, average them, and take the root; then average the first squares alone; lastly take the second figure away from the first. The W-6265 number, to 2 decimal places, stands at 0.18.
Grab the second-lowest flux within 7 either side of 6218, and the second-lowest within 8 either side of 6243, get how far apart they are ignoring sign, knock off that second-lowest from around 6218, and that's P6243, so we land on -12.2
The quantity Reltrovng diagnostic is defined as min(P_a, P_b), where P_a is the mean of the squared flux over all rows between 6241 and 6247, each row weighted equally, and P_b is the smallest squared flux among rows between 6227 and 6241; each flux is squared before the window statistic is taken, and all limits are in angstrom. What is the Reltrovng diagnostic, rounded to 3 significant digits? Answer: 135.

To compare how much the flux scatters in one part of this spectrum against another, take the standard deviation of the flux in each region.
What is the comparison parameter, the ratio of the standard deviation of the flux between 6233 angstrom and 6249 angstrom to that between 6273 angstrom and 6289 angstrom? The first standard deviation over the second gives 3.9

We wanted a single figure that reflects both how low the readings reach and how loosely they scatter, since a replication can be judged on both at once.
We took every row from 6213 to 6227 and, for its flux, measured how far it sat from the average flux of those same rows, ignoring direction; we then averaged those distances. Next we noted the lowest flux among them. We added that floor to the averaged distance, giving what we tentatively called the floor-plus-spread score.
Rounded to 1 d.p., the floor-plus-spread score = 12.2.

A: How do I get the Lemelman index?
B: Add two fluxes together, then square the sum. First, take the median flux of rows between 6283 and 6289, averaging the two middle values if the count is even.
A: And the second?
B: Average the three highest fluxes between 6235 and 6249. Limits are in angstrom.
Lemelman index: 683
